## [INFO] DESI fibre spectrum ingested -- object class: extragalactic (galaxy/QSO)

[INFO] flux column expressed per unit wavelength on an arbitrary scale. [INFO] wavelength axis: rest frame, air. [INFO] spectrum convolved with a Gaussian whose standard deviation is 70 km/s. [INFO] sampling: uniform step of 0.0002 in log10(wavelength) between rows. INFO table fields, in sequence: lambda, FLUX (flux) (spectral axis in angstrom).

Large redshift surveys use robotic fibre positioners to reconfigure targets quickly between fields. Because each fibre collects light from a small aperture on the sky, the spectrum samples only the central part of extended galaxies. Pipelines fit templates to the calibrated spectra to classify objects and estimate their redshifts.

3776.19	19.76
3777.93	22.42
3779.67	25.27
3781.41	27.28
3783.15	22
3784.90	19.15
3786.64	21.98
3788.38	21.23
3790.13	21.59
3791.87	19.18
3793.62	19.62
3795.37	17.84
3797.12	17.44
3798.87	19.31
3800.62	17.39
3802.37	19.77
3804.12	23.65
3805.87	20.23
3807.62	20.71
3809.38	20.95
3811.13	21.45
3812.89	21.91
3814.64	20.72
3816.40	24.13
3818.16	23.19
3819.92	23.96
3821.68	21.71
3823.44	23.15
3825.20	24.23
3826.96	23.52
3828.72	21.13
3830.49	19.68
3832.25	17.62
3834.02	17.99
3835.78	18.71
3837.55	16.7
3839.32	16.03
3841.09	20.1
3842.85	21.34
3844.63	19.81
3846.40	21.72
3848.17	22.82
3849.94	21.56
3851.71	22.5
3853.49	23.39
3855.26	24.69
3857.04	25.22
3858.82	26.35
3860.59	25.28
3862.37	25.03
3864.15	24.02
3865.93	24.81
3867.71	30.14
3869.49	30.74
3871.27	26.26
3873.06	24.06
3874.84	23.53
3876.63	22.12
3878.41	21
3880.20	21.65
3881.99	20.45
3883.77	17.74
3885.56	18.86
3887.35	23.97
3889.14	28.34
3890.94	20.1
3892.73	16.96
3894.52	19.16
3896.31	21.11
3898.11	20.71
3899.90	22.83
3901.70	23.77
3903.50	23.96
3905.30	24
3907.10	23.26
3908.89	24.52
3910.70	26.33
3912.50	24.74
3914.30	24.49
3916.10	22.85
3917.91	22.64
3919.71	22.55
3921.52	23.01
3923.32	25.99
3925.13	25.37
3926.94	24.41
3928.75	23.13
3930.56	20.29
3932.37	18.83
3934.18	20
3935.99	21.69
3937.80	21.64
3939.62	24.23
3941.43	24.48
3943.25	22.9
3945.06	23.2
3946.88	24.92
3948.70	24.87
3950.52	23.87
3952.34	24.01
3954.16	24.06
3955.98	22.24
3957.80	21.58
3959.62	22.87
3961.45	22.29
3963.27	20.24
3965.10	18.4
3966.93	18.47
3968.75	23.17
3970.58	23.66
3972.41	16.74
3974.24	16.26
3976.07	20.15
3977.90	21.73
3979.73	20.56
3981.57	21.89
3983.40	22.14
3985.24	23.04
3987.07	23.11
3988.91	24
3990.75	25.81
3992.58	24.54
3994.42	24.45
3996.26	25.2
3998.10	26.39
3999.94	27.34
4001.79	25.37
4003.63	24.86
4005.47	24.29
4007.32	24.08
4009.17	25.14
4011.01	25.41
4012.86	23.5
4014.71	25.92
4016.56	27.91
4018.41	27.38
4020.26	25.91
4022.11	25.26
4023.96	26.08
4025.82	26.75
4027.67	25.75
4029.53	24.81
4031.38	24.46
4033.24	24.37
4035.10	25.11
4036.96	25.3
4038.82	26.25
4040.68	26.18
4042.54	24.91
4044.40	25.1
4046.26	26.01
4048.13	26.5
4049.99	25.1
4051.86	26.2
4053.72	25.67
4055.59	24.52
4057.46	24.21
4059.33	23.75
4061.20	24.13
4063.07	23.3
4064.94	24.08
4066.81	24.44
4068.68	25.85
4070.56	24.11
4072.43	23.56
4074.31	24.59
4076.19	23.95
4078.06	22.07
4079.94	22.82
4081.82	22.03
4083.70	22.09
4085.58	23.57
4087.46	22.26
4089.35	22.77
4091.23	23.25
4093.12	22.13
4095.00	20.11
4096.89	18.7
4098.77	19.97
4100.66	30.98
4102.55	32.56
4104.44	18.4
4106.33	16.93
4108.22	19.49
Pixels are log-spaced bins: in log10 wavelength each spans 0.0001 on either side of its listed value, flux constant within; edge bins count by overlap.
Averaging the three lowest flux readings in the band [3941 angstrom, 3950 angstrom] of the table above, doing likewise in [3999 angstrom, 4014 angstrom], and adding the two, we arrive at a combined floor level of 47.5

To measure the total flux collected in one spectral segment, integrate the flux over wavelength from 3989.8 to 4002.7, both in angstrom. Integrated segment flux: 330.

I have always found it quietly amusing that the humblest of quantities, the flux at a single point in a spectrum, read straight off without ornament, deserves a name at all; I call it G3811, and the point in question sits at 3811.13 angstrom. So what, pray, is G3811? 21.45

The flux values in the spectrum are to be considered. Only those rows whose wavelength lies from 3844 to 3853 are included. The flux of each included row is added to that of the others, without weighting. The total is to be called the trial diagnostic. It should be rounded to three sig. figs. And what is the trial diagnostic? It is 108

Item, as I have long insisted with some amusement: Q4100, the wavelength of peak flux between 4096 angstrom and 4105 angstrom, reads 4102.55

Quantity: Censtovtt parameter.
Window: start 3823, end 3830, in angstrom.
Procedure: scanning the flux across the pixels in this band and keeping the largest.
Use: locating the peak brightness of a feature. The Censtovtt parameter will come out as 24.23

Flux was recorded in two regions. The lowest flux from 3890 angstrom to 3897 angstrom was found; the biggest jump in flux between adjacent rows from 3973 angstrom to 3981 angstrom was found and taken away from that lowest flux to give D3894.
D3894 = 13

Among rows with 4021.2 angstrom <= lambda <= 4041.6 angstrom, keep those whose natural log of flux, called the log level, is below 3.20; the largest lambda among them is 4033.24 angstrom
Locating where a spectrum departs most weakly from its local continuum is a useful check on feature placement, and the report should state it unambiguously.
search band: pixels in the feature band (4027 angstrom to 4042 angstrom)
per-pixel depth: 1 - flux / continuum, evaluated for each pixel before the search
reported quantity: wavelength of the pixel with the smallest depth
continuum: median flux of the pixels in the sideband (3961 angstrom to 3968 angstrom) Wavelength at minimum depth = 4038.82 angstrom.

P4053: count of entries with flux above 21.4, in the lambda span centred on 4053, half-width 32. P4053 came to 34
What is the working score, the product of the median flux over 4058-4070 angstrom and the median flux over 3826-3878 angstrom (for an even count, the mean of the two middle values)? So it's 550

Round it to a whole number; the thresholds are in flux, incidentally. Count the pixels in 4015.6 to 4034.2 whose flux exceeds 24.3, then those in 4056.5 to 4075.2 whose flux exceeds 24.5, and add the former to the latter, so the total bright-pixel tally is 12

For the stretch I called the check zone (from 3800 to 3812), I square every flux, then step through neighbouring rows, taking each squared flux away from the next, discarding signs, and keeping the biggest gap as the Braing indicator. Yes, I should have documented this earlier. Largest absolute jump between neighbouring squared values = 168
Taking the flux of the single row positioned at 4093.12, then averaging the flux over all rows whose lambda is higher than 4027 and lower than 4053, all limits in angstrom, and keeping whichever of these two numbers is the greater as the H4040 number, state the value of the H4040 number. 25.4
